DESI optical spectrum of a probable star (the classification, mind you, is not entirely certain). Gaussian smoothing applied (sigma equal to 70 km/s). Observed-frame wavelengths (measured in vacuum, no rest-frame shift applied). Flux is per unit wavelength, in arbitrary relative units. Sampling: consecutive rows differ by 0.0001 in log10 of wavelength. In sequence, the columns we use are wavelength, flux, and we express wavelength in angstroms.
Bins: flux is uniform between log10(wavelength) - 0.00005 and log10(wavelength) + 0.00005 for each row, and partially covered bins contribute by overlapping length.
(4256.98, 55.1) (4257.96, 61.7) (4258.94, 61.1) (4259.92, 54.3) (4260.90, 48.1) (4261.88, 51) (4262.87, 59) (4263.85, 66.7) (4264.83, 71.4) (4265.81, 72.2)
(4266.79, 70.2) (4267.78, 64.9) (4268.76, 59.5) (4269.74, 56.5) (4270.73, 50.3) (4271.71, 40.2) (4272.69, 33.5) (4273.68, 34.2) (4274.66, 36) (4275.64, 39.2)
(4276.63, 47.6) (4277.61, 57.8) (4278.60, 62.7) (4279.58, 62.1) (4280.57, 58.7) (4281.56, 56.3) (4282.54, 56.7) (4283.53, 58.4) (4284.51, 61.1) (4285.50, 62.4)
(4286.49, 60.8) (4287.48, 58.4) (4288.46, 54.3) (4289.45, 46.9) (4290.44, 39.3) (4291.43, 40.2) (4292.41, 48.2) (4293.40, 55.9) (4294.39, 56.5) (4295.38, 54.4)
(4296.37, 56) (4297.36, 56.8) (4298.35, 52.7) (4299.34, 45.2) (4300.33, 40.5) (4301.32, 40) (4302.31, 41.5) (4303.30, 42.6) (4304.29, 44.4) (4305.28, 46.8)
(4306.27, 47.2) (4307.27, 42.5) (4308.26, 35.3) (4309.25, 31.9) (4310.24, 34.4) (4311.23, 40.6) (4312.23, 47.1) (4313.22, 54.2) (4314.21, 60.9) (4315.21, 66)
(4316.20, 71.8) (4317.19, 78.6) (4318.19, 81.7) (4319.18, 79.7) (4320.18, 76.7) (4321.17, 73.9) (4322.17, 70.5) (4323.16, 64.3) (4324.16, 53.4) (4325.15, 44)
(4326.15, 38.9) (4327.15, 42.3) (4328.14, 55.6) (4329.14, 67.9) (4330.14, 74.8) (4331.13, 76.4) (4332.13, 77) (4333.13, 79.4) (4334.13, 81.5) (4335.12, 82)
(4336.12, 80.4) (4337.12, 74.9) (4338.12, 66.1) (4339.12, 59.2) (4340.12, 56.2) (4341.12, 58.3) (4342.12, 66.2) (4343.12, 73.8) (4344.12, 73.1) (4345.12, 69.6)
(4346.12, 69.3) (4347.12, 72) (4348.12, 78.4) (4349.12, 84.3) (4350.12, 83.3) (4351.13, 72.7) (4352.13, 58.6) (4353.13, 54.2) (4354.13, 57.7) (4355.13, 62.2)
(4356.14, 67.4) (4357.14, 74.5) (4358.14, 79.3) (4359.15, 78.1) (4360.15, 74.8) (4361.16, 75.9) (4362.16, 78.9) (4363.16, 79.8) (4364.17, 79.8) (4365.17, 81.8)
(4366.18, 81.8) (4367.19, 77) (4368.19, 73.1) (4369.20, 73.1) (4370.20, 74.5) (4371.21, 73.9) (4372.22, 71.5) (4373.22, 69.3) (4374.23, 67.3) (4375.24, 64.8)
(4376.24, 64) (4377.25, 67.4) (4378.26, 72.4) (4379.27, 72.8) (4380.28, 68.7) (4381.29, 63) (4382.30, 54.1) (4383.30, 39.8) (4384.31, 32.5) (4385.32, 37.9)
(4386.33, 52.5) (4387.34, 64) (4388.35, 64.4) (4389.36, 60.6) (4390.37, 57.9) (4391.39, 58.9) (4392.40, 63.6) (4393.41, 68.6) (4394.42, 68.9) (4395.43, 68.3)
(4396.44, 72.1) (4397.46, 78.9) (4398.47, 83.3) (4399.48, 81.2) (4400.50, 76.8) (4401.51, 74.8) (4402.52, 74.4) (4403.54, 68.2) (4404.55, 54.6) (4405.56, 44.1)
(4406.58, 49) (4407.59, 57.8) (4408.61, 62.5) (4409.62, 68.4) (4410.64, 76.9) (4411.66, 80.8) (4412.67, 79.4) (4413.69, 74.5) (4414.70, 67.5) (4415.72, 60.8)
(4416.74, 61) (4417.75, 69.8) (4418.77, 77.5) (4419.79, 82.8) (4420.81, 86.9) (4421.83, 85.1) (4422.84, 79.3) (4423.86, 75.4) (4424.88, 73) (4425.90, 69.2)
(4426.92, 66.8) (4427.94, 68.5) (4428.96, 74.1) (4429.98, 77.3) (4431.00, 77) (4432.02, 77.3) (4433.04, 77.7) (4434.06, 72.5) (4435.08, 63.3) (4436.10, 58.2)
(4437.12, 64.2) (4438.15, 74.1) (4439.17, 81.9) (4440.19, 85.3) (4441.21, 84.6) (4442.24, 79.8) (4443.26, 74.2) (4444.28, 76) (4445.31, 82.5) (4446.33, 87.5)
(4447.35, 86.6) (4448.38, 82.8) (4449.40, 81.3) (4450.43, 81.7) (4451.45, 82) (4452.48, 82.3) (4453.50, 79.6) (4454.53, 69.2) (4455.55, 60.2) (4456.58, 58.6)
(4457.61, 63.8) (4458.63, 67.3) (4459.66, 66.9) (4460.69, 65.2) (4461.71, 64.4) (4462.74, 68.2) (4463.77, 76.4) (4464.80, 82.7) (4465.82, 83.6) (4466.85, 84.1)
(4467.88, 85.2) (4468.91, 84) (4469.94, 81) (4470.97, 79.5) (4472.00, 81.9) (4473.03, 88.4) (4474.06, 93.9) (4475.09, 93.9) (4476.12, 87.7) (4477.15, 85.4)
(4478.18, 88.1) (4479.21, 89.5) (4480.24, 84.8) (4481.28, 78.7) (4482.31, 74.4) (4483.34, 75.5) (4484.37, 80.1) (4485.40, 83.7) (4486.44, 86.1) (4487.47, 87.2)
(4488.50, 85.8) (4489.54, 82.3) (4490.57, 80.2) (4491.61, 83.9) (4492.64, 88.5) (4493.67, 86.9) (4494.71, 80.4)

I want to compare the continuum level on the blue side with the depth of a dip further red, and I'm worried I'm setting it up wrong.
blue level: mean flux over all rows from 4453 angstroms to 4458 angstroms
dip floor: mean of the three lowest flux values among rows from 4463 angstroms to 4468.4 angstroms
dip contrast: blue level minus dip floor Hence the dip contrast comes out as -15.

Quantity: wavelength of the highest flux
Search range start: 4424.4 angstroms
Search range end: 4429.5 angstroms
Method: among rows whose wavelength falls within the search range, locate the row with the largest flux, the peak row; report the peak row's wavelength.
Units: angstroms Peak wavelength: 4428.96 angstroms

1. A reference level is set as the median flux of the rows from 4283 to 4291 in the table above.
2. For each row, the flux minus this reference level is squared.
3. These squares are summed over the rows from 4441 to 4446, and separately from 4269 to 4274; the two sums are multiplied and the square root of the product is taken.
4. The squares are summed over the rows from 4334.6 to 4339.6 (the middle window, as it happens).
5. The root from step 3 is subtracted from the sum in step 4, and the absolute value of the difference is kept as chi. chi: 542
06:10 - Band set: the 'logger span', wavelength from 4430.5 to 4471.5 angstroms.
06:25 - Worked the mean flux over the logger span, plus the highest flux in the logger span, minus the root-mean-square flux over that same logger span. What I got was 87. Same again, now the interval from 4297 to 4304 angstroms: 56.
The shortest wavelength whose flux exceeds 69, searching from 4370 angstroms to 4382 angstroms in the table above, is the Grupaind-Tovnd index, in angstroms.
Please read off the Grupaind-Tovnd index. 4370.20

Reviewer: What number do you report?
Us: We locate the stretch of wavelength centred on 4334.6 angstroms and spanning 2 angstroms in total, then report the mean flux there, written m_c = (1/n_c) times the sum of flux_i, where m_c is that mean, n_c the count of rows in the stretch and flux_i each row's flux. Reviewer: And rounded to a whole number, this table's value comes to 82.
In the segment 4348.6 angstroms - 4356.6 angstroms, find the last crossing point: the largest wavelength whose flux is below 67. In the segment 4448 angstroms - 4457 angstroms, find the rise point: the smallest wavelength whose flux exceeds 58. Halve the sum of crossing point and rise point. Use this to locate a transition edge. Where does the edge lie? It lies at 4401.8 angstroms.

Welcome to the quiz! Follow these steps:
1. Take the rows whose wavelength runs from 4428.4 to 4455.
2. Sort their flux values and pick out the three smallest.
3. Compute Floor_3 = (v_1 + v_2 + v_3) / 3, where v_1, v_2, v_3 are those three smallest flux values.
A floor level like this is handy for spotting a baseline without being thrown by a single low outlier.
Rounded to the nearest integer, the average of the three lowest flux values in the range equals 62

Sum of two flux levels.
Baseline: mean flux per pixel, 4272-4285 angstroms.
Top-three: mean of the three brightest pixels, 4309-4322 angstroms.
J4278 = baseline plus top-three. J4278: 131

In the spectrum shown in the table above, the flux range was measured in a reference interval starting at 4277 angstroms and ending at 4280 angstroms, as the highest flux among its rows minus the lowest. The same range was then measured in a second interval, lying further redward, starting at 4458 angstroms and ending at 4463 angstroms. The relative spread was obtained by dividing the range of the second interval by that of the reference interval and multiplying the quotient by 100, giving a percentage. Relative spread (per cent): 78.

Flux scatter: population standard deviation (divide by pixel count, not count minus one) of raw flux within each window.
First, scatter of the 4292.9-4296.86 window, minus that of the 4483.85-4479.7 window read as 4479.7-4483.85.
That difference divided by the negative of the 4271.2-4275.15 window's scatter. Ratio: 1.3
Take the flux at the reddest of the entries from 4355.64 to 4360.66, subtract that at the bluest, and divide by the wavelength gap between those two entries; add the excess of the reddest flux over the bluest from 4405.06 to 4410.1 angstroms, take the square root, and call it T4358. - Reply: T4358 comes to 5.1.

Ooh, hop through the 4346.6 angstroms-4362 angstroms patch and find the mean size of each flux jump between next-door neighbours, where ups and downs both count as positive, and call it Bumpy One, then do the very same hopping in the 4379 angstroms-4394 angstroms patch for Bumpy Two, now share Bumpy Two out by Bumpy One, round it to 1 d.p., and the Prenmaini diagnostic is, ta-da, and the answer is 1.2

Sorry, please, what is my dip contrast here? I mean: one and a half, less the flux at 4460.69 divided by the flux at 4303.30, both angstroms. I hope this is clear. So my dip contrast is 0.0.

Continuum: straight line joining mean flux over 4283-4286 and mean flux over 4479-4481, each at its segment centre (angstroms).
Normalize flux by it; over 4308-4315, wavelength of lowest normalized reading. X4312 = 4309.25 angstroms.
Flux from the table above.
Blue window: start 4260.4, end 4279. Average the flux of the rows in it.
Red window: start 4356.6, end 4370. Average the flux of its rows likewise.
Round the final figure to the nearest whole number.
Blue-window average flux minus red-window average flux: -24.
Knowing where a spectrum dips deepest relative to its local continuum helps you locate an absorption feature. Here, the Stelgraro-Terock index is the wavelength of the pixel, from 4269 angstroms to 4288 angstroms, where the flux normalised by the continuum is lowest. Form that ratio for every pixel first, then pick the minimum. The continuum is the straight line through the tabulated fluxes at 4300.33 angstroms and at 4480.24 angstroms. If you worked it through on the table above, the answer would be 4272.69 angstroms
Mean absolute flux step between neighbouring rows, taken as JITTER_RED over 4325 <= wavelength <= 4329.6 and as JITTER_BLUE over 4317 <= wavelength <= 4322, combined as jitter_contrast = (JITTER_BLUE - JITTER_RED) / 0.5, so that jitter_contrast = -12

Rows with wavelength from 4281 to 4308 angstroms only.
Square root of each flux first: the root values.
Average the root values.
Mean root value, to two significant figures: 7.1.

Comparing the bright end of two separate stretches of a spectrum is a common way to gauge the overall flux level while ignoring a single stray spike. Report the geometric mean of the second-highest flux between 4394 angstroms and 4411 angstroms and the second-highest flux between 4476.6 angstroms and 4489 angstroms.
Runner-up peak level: 84.6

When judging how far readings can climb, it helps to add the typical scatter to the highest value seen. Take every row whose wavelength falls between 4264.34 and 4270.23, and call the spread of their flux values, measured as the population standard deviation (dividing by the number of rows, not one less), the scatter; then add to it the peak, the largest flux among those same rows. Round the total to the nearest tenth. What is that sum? 78.2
